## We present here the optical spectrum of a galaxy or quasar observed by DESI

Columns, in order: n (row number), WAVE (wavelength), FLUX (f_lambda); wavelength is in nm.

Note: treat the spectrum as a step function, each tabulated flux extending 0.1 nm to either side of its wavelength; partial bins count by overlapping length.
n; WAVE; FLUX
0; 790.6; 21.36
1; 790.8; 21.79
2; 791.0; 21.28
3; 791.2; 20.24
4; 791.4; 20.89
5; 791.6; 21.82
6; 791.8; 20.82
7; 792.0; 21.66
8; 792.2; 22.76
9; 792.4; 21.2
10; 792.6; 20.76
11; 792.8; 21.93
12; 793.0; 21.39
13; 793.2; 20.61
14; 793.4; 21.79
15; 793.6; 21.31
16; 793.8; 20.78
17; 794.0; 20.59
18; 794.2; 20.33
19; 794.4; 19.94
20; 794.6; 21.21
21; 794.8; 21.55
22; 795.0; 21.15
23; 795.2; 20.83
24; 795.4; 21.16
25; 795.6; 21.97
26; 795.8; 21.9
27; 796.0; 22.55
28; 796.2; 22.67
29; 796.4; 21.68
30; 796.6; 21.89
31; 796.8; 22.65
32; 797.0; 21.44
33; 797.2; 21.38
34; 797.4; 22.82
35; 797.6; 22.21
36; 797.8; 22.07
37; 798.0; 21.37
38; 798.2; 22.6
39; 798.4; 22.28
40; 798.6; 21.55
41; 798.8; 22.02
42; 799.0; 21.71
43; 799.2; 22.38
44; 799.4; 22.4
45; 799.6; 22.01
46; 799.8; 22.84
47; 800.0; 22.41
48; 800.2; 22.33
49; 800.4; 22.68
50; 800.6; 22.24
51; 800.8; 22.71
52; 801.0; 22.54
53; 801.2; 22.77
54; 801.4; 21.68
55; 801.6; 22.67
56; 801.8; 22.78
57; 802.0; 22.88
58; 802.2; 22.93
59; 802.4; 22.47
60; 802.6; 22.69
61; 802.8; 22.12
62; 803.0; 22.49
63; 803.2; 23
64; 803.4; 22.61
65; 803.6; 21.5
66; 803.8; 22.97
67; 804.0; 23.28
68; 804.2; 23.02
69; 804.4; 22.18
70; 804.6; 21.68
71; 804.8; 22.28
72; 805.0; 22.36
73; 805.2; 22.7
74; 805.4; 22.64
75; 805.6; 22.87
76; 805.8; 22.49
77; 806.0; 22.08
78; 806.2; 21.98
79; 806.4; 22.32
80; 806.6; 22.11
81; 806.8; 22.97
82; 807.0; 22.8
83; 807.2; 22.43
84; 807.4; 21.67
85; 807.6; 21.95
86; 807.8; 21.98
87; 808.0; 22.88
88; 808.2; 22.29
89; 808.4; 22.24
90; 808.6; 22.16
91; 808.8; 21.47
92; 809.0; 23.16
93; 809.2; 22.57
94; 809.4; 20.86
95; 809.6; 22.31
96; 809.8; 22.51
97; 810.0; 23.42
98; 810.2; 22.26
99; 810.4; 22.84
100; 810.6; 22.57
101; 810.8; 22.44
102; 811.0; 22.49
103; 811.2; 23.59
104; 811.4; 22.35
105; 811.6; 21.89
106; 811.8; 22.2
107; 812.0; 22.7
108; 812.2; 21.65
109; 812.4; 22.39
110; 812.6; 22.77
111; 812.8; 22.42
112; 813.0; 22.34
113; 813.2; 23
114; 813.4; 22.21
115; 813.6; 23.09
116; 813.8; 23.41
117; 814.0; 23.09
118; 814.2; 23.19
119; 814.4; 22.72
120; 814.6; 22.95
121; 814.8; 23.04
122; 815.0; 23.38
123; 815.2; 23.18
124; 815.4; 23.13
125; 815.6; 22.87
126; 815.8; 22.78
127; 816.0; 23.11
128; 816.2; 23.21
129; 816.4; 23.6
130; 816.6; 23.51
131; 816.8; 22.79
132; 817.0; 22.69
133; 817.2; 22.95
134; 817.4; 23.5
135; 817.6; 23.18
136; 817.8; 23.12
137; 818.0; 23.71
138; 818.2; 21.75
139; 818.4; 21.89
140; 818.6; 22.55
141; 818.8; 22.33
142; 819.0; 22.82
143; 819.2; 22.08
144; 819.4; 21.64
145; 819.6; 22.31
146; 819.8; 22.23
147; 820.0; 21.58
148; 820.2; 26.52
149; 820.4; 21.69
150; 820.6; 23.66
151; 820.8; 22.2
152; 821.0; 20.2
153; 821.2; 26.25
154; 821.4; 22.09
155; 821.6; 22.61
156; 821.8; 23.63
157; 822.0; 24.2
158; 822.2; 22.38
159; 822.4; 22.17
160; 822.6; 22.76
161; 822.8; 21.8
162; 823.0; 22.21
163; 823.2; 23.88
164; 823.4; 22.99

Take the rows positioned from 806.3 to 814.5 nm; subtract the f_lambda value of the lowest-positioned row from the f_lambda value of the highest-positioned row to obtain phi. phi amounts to 0.4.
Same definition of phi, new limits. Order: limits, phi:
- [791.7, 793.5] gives 1.0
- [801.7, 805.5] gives -0.1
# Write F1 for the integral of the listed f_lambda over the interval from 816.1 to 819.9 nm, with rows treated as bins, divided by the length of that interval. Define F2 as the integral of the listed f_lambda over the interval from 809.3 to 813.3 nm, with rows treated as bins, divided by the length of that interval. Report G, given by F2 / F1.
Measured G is 0.99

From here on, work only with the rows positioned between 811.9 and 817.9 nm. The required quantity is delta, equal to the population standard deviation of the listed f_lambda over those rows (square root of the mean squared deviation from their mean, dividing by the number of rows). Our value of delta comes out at 0.42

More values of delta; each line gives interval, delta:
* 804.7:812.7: 0.50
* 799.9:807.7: 0.42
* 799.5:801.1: 0.26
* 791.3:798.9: 0.71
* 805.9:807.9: 0.38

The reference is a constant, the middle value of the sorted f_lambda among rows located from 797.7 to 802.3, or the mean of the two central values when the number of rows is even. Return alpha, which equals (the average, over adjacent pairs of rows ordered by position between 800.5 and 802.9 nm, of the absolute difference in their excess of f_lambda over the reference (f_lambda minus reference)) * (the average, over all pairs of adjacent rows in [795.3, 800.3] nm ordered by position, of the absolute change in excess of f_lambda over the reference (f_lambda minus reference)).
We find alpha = 0.22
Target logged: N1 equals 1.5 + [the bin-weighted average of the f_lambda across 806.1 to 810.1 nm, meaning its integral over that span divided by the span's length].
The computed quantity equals 23.8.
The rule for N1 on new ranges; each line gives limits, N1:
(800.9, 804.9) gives 24.0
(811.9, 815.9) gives 24.3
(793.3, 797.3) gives 22.9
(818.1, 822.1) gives 24.2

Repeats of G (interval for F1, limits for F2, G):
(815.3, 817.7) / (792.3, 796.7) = 0.92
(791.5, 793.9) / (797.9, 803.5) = 1.05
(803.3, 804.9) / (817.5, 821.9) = 1.01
